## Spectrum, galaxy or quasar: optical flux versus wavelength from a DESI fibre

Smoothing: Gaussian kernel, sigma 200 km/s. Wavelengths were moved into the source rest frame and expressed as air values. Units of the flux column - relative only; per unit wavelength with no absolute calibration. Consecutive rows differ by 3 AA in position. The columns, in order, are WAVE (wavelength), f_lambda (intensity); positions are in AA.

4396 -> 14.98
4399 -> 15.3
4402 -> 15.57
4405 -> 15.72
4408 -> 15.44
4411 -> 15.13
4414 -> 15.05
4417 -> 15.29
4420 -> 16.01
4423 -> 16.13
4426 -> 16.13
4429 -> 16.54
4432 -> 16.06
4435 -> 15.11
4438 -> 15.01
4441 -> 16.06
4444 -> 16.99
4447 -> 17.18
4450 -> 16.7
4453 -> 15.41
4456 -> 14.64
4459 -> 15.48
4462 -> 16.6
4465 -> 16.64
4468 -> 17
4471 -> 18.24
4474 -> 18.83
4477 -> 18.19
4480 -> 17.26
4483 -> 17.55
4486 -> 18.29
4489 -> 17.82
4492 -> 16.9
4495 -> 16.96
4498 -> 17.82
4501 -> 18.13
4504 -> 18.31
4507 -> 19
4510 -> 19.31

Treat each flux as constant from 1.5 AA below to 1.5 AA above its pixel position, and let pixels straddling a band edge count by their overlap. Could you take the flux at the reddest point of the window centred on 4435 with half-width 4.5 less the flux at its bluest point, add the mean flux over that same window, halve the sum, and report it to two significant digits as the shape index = 7.2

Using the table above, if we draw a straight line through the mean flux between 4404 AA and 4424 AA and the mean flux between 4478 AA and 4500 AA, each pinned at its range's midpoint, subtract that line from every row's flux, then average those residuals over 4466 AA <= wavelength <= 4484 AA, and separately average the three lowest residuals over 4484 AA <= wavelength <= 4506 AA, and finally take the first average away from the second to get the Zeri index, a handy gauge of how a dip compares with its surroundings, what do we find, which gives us -1.1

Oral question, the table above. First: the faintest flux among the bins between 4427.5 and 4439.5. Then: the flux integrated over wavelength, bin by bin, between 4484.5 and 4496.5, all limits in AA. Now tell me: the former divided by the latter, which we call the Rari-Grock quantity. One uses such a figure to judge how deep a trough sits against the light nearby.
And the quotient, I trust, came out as 0.0715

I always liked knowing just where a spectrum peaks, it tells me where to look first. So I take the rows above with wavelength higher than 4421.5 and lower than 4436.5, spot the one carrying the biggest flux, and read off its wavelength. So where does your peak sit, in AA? 4429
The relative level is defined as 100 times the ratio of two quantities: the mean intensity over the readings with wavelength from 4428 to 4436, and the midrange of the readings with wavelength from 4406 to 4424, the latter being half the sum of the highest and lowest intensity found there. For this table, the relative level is 102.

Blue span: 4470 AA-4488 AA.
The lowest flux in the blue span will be 17.26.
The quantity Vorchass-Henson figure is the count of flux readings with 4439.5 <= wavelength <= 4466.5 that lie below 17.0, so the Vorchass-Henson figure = 8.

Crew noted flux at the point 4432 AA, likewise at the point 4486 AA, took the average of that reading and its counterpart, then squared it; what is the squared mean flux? 295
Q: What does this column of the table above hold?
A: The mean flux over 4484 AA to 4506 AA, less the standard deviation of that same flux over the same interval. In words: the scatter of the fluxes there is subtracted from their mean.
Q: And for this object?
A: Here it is 17.2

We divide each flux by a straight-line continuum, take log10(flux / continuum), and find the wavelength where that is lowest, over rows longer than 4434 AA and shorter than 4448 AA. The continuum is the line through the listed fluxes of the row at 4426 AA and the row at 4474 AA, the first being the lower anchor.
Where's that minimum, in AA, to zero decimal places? 4438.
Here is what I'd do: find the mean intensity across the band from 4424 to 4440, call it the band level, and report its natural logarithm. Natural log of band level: 2.76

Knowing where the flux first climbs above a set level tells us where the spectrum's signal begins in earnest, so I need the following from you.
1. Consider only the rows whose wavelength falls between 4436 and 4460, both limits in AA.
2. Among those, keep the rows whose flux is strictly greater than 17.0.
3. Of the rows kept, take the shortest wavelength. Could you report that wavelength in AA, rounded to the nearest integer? 4447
